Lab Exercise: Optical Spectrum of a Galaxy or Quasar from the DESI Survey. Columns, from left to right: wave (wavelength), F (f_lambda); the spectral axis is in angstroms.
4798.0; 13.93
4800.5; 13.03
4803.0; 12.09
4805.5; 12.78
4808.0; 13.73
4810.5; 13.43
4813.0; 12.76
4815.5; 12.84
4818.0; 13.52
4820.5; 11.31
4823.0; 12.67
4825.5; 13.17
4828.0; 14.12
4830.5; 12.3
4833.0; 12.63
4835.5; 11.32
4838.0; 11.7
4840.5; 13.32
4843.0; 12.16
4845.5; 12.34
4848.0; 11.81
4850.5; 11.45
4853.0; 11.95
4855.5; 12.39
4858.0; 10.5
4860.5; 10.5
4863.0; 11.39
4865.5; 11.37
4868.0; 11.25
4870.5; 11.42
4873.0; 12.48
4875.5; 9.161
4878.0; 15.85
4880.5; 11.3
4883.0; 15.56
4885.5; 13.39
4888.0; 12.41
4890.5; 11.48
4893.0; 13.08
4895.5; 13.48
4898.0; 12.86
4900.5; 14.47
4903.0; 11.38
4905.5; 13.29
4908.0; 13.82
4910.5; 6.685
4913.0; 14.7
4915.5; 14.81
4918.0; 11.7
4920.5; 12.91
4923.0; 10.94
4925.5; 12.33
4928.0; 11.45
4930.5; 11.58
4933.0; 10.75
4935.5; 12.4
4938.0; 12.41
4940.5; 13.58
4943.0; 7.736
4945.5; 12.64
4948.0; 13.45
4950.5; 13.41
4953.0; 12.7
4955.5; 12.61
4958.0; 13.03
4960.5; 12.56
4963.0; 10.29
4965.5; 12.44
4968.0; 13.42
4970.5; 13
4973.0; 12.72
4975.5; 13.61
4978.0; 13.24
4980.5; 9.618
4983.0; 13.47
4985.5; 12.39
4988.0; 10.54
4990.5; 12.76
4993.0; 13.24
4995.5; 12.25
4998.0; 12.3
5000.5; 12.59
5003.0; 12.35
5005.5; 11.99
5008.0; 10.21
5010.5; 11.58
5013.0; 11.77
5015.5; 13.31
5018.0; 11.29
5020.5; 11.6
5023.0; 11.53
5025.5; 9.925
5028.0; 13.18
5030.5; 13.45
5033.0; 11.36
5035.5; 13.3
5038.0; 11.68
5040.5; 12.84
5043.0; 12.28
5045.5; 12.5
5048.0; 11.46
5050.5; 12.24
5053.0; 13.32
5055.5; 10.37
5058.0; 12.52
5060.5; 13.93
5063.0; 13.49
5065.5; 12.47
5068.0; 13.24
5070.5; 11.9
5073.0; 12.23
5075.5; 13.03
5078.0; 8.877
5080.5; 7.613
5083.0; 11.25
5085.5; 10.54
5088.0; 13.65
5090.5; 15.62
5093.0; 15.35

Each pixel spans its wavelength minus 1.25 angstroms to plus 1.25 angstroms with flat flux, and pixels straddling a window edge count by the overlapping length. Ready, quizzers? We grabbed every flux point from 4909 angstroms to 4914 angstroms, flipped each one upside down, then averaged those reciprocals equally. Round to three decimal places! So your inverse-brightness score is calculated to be 0.109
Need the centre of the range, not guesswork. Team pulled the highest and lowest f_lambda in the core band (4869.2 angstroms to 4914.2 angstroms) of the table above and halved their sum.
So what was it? 11.3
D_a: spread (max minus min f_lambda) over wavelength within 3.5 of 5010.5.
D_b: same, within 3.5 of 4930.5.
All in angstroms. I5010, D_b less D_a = -0.7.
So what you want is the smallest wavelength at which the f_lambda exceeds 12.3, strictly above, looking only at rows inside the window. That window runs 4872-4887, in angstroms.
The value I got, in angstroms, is 4873.0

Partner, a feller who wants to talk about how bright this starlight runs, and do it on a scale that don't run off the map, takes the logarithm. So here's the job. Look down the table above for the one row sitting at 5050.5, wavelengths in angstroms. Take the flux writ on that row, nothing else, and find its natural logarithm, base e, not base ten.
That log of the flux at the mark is 2.50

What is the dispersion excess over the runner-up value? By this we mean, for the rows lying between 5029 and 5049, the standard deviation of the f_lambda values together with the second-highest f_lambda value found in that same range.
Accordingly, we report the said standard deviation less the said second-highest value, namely -12.5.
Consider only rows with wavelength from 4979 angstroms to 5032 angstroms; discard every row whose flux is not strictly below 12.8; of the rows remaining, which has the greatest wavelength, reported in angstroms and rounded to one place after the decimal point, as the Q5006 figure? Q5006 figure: 5025.5 angstroms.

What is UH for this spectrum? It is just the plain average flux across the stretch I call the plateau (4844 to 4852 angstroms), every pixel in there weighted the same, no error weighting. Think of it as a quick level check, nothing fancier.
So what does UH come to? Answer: 11.9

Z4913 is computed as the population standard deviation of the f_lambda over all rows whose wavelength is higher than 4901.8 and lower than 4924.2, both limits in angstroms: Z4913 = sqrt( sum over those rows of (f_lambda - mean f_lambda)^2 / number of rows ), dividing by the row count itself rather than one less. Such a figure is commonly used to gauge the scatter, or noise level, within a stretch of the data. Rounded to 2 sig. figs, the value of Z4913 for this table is 2.4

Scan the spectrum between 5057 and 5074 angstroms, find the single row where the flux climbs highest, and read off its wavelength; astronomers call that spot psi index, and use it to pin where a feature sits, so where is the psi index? 5060.5 angstroms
